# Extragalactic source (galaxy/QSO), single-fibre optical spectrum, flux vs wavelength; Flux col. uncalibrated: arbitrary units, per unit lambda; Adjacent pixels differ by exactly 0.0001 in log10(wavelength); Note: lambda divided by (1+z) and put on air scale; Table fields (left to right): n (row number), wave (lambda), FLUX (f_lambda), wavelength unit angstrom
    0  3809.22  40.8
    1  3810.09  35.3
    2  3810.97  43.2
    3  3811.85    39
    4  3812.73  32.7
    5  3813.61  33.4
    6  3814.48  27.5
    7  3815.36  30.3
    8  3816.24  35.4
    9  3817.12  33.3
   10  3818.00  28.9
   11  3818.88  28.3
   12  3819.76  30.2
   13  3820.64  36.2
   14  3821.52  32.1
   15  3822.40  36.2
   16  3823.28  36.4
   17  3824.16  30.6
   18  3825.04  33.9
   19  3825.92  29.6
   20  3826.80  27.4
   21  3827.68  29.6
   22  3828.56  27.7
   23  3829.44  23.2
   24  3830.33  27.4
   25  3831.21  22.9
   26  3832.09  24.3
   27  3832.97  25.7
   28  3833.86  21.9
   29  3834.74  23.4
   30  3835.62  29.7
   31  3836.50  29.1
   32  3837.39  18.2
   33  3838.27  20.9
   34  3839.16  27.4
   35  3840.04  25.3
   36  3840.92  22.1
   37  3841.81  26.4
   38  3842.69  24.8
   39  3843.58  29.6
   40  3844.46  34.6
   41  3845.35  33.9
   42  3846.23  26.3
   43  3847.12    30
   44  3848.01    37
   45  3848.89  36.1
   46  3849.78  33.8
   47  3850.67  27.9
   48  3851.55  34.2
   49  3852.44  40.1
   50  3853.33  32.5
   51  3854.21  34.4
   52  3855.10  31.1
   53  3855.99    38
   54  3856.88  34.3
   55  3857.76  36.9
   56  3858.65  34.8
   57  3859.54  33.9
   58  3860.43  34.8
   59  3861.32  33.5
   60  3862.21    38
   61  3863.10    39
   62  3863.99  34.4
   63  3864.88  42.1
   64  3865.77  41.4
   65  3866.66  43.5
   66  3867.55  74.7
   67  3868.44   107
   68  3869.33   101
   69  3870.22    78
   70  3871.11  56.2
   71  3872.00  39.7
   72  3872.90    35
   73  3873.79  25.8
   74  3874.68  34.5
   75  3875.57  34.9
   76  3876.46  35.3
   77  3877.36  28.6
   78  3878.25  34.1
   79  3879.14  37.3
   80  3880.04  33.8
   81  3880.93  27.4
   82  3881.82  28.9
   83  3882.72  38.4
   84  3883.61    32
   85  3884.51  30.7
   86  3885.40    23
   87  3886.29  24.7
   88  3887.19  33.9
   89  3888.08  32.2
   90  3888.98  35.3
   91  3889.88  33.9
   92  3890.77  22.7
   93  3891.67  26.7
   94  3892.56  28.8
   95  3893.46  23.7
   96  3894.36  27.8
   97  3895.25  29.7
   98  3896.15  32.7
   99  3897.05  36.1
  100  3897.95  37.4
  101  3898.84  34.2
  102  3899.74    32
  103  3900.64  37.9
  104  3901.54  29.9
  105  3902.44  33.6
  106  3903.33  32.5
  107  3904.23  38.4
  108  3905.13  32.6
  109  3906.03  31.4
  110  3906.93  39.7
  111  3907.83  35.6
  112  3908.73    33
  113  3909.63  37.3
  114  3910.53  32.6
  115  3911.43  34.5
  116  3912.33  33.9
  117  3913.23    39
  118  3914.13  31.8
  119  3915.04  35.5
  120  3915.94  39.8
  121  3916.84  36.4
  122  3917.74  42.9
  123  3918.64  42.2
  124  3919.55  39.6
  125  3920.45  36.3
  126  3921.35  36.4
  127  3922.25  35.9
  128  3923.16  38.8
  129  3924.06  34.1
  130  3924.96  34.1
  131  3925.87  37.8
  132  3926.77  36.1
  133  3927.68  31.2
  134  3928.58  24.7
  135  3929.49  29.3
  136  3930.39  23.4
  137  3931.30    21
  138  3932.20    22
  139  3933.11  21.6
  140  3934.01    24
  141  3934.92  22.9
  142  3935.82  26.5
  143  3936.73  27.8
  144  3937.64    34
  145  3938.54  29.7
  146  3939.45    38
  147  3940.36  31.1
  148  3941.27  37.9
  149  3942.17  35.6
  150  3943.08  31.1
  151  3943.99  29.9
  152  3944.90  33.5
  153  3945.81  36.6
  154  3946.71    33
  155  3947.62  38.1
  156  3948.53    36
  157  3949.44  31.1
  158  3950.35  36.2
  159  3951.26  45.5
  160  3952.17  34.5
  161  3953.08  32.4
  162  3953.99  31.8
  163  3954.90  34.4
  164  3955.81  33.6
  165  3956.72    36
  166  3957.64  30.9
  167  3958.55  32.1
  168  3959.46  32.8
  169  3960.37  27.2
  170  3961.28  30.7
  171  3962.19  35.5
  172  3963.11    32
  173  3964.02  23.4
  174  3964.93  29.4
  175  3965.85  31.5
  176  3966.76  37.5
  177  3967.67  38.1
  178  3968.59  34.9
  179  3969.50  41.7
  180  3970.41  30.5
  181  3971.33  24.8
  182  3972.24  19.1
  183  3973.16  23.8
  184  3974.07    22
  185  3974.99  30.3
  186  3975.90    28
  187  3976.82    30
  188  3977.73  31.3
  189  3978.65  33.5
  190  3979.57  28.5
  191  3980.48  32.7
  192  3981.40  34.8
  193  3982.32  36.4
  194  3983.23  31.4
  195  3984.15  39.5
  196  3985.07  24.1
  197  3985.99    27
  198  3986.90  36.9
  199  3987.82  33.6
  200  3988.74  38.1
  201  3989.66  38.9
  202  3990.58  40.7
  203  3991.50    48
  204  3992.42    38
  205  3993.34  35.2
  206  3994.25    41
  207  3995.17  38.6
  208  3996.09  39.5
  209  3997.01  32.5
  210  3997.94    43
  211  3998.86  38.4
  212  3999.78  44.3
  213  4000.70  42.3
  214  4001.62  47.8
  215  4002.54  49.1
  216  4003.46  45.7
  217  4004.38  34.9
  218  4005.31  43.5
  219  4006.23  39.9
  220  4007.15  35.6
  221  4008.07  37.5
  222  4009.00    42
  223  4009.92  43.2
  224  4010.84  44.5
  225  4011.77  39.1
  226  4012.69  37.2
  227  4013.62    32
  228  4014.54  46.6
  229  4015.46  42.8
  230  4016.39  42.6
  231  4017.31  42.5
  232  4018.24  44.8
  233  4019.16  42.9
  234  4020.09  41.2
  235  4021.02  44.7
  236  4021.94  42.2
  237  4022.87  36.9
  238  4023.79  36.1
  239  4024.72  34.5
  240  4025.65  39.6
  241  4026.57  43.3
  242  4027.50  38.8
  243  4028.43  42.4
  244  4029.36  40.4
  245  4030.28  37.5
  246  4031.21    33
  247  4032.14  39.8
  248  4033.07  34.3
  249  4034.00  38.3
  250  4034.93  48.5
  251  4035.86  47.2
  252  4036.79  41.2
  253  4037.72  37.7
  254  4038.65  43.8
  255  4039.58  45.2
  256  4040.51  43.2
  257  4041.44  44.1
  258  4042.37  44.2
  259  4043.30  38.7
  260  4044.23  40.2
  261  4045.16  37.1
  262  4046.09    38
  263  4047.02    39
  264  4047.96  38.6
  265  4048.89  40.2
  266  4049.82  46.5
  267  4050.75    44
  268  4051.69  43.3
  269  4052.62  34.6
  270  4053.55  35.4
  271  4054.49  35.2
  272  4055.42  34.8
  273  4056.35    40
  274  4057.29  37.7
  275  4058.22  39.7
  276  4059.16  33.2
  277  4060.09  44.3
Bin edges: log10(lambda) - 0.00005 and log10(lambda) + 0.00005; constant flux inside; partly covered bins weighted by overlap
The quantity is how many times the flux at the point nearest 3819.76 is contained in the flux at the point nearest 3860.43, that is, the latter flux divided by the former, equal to 1.15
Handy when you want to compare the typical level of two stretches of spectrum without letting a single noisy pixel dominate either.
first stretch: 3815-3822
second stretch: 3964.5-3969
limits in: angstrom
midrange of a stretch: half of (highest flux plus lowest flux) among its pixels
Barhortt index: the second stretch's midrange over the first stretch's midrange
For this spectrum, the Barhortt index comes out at 1.05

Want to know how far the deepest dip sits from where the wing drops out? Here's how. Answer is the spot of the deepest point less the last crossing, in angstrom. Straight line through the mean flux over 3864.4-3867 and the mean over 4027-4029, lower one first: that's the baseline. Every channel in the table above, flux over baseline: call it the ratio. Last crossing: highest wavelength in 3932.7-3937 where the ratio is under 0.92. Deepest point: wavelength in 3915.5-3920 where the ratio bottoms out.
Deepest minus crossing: -19.9 angstrom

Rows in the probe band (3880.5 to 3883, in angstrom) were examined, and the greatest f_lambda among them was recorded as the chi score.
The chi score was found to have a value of 38.4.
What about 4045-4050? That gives 46.5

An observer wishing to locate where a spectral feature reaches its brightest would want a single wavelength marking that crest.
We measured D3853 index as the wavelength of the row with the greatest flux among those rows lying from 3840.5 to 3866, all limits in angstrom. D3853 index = 3864.88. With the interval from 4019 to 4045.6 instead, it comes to 4034.93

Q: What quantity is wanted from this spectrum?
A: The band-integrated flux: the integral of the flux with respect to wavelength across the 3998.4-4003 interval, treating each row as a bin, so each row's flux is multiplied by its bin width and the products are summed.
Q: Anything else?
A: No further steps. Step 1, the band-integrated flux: 204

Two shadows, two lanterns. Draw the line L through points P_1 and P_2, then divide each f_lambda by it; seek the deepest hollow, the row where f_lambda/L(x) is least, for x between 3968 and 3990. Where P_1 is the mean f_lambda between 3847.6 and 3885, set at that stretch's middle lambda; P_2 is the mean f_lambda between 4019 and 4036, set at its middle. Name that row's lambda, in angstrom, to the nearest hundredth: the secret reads 3972.24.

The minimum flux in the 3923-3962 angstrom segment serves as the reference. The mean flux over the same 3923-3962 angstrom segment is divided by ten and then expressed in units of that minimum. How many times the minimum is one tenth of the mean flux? 0.152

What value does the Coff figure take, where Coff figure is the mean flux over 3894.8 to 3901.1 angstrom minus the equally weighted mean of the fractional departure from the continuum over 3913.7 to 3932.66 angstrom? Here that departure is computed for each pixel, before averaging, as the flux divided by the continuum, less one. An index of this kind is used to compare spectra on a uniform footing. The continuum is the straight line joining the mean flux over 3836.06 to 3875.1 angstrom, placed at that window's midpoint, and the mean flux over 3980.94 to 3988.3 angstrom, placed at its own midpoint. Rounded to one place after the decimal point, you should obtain 34.3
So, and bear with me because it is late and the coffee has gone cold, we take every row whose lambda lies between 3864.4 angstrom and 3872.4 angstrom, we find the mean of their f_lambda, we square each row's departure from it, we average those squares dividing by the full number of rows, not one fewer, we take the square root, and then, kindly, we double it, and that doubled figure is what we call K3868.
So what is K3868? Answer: 50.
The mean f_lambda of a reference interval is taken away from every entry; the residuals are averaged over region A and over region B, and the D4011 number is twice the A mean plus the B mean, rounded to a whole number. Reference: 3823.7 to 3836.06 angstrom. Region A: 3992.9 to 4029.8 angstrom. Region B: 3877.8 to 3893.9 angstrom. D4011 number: 31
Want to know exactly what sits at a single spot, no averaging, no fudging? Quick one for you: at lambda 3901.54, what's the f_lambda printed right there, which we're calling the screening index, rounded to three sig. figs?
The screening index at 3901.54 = 29.9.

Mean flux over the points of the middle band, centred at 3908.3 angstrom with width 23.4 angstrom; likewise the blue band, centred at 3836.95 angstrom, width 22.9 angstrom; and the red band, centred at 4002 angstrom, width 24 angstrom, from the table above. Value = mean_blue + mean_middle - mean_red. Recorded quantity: 22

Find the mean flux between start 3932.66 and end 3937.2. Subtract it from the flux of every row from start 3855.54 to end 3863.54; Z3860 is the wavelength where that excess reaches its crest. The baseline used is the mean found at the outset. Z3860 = 3863.10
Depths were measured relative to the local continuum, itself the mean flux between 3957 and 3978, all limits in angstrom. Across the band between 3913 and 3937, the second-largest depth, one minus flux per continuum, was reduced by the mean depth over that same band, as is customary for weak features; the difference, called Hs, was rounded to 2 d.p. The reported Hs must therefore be 0.35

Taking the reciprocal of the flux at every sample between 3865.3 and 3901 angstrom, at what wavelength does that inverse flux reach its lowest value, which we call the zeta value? 3868.44 angstrom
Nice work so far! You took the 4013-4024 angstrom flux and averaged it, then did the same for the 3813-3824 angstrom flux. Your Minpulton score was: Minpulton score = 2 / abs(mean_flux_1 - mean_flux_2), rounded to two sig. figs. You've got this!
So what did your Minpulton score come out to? 0.22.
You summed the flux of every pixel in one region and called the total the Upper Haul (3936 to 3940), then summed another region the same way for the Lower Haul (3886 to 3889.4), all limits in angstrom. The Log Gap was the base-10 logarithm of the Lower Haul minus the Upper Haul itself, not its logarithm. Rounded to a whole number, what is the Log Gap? -127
